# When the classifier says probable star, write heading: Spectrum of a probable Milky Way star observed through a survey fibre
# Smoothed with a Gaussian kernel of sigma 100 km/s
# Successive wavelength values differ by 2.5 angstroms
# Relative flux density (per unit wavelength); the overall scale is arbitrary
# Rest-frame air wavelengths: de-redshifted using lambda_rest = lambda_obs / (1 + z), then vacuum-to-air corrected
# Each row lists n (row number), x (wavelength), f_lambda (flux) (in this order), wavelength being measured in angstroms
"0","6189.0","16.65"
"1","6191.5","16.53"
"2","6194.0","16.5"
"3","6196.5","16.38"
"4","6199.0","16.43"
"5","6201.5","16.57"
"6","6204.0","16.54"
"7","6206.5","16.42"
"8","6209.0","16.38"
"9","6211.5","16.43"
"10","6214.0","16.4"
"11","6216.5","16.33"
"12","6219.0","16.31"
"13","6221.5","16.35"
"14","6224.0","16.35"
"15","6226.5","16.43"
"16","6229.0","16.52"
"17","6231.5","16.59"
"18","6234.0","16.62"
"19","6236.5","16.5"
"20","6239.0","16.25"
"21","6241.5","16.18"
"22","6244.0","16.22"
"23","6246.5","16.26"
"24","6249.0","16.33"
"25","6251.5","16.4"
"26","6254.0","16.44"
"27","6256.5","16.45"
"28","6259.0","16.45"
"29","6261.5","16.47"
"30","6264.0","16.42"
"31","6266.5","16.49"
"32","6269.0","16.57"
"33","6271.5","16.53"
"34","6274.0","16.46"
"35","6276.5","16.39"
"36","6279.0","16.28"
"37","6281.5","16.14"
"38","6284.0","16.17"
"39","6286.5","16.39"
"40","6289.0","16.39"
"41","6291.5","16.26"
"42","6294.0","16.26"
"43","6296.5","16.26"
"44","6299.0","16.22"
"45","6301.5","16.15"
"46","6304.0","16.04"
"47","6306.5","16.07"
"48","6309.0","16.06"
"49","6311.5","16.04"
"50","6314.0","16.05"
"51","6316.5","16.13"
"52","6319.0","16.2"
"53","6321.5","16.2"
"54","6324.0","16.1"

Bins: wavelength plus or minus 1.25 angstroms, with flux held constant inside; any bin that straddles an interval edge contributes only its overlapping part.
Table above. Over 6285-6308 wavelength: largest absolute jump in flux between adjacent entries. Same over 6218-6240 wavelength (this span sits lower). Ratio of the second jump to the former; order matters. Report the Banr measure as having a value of 1.9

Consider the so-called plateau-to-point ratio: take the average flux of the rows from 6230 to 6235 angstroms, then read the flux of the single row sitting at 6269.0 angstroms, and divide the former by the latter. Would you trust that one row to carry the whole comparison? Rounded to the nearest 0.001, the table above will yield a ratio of 1.002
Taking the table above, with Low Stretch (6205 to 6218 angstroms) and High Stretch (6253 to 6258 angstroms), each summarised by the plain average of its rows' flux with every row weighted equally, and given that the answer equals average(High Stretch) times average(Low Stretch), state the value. 270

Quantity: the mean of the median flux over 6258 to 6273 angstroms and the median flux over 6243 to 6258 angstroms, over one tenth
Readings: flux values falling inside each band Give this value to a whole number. 164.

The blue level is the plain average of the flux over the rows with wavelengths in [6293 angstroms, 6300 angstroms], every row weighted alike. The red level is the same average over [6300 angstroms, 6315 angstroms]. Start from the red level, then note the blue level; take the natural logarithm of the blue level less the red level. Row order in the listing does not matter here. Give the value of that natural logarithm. -1.7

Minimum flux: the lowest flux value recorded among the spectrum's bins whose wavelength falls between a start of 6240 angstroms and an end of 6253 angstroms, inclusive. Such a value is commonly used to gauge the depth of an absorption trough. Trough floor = 16.18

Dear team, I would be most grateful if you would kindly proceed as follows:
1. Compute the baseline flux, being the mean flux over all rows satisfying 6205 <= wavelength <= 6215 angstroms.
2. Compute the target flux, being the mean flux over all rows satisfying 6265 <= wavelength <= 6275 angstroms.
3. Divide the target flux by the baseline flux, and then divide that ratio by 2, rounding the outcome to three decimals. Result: 0.503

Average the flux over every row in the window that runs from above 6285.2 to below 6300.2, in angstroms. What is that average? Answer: 16.3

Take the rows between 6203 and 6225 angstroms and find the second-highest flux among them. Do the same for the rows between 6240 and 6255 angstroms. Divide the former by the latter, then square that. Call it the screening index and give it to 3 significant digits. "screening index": 1.00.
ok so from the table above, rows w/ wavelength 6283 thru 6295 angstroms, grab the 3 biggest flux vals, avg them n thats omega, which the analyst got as 16.3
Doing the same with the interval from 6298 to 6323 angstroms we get 16.2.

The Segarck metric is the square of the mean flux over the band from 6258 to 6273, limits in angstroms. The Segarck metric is 271.9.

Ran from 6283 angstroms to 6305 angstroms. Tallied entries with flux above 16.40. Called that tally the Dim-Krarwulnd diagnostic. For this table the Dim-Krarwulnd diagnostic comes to 0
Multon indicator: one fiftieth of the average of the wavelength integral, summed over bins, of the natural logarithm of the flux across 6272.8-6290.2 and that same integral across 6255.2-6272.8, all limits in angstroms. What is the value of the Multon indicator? 0.979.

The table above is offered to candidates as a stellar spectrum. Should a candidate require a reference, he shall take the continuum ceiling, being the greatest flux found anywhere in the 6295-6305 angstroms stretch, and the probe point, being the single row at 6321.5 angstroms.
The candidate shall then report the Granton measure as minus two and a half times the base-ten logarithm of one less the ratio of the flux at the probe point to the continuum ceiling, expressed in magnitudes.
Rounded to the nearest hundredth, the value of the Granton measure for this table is 6.08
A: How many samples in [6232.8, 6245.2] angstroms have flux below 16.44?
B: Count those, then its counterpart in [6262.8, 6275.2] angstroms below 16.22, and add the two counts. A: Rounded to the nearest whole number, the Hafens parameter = 3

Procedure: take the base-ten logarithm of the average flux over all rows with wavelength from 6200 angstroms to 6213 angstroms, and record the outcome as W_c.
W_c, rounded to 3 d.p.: 1.217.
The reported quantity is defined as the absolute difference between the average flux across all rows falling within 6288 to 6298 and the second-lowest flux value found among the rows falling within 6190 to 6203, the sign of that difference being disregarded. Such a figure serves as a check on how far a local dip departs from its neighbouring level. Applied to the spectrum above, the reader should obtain 0.14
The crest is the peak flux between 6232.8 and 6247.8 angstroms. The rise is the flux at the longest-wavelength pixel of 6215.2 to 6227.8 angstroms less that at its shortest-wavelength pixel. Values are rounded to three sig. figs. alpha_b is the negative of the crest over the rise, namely -166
